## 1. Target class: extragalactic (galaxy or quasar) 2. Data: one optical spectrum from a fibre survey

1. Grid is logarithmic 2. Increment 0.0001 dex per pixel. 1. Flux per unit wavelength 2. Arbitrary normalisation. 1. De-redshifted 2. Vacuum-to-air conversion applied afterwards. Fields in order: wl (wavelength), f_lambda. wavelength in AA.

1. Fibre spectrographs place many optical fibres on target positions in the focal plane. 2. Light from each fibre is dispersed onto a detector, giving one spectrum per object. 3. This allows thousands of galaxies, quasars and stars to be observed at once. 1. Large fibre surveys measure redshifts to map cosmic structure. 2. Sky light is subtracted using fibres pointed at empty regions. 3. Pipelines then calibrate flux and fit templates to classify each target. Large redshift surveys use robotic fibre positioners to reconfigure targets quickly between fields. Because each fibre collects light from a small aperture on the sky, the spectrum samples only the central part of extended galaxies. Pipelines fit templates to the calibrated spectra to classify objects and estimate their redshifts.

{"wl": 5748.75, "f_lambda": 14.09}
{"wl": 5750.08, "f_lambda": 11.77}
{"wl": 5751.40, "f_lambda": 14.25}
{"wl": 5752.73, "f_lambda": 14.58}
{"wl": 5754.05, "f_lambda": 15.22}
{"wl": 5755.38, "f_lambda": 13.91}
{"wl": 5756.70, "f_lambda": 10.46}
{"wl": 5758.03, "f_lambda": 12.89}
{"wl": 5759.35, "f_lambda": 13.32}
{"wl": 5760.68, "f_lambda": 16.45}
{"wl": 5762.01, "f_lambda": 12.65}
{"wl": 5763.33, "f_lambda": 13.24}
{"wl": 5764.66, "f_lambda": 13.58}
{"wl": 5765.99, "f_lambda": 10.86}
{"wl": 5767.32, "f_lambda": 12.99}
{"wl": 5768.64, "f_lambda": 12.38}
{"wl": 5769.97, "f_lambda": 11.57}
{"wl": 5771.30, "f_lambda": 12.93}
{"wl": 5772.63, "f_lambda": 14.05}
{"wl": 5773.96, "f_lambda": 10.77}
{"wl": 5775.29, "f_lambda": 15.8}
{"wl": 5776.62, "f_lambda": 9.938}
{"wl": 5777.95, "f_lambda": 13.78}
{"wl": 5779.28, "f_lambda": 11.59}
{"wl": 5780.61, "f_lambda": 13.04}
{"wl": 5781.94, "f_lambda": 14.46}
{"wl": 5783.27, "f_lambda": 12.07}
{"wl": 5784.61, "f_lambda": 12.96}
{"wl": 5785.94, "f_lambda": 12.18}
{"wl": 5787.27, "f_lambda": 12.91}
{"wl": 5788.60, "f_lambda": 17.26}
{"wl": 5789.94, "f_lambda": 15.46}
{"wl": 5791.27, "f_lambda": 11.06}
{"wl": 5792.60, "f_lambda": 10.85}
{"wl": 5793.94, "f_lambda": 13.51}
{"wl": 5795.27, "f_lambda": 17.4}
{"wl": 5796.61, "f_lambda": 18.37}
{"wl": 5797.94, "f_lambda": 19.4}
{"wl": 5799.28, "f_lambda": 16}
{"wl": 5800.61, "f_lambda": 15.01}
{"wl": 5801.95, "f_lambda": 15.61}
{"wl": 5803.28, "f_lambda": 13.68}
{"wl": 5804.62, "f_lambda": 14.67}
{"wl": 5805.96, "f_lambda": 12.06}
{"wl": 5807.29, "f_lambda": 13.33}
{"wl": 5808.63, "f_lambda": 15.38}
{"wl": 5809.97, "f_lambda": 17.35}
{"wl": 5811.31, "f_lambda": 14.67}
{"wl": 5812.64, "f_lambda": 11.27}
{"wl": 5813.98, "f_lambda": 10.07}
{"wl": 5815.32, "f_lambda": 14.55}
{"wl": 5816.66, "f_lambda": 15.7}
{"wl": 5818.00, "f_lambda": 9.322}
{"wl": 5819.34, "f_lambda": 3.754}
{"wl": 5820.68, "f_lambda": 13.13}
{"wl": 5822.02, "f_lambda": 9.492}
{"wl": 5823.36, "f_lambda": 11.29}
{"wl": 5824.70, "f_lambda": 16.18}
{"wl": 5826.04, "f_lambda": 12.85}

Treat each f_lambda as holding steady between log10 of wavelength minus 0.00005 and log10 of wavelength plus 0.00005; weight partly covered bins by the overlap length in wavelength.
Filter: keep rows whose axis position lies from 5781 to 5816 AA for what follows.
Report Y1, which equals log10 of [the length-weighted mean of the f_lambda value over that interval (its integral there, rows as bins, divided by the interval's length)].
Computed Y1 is 1.15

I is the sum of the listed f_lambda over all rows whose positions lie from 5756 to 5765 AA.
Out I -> 93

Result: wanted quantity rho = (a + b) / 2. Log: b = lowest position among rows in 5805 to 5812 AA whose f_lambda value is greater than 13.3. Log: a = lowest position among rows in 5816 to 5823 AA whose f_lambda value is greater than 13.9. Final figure 5812.0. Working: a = 5816.66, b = 5807.29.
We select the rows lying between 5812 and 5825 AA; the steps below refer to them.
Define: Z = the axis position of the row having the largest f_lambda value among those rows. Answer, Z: 5824.70 AA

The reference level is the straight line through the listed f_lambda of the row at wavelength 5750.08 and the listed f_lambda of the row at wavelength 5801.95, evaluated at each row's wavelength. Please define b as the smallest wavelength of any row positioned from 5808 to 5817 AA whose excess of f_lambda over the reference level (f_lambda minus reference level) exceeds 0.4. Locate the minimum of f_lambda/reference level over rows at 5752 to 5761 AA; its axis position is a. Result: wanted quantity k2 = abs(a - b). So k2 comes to 53.3 AA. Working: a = 5756.70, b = 5809.97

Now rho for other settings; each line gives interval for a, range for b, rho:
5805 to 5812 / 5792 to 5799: 5801.3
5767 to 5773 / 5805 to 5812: 5790.0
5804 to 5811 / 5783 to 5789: 5796.6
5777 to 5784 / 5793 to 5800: 5787.9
